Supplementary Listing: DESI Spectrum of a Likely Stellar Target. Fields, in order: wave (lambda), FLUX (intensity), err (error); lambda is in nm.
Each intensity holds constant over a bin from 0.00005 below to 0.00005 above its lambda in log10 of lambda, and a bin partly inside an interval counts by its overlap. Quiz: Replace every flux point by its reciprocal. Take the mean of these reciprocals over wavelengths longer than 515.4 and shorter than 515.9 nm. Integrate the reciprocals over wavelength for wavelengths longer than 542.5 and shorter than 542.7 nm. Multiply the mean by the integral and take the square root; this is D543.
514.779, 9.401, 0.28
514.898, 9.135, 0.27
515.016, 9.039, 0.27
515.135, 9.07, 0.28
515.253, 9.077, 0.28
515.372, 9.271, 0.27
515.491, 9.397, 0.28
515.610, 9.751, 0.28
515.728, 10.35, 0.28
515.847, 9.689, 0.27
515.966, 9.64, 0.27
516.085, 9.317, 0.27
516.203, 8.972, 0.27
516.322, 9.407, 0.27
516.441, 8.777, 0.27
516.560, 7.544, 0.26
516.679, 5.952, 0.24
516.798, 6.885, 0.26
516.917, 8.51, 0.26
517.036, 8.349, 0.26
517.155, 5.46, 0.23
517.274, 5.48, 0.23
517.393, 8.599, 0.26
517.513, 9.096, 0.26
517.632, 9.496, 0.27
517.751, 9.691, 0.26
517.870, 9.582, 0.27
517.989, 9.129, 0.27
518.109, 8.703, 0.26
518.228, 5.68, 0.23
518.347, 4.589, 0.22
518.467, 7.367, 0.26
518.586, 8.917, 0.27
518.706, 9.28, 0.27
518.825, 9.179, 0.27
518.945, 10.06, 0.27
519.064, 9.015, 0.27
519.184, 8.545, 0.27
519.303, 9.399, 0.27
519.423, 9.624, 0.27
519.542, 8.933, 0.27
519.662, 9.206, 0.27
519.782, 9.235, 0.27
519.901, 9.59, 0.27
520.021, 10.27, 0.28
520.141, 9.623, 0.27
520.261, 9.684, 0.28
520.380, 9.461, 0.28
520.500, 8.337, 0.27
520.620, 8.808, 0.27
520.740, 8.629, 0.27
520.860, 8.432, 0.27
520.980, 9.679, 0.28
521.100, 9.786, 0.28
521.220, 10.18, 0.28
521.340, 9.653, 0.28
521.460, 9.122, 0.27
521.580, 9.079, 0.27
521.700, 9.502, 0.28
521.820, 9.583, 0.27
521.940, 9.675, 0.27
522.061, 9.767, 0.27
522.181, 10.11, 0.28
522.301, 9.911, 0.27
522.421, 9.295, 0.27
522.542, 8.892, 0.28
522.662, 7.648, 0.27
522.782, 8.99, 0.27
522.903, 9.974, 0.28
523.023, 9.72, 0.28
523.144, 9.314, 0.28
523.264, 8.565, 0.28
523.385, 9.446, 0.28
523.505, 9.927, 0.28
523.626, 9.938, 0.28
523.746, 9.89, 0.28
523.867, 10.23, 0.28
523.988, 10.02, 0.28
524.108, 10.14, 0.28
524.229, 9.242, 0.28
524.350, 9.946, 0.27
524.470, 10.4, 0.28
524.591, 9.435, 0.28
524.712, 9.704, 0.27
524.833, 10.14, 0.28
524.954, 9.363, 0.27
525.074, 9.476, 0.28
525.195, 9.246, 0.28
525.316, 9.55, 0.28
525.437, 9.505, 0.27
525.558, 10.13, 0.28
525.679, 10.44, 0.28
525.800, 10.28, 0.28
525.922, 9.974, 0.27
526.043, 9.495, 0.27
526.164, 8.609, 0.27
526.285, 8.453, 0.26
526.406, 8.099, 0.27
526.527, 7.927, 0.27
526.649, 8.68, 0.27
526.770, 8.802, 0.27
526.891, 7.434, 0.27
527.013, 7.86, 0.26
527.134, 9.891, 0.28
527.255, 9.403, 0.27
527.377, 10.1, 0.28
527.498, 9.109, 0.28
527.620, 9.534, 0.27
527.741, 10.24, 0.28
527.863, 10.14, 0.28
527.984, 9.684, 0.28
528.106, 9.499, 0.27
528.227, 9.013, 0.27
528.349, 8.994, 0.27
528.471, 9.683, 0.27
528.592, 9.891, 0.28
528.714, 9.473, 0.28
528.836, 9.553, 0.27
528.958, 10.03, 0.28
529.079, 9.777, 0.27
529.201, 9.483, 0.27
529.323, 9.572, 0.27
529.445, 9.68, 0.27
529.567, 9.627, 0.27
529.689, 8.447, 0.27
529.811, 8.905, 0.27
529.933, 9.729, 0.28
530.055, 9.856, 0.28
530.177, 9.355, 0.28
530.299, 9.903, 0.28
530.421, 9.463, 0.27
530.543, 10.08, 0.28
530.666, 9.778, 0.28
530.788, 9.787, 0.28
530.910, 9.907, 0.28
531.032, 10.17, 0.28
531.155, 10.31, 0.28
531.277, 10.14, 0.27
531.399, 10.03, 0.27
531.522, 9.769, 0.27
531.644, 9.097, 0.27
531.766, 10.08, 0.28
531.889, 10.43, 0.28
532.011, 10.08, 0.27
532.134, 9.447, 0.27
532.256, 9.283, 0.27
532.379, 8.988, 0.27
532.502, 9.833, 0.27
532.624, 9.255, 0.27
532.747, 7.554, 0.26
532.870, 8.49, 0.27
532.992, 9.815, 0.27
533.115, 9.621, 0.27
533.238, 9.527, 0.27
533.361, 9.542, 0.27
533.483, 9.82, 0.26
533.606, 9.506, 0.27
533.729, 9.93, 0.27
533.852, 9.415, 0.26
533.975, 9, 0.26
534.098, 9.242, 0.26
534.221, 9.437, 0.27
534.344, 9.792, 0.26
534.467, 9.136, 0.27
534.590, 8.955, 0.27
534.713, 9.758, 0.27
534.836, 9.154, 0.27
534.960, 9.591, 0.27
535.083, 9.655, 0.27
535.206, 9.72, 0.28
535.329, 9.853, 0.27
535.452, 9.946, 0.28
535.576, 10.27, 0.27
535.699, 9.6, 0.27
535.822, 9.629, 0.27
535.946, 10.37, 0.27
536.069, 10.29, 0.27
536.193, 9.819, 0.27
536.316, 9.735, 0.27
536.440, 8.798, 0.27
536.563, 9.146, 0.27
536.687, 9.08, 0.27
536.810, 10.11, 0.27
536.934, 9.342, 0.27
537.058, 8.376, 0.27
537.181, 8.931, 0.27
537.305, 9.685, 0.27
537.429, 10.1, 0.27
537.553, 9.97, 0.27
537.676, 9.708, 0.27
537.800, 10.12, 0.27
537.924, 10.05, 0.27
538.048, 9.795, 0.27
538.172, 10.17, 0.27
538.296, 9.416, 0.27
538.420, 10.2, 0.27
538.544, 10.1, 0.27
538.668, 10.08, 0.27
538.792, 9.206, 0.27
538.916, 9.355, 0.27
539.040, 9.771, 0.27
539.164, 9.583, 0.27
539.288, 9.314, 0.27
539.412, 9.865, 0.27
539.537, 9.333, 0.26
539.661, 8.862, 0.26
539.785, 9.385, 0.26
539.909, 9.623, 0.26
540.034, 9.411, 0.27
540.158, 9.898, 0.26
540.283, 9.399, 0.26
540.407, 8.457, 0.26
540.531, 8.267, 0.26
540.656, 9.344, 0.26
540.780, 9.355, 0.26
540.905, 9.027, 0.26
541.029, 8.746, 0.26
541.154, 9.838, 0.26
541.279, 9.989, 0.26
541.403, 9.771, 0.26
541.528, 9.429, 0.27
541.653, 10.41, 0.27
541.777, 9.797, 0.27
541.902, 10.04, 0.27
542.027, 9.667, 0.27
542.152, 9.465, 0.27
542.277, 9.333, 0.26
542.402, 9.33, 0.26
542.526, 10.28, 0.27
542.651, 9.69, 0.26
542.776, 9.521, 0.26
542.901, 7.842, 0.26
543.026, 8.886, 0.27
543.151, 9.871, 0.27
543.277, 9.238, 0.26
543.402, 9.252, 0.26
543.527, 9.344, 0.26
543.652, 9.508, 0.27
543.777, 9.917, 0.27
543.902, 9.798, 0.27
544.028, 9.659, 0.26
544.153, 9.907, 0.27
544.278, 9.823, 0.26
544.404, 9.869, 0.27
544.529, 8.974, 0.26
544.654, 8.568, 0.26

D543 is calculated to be 0.05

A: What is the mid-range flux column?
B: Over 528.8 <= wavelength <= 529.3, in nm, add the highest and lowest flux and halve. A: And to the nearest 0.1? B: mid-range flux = 9.8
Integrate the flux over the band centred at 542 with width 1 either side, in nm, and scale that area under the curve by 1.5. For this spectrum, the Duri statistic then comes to 28.7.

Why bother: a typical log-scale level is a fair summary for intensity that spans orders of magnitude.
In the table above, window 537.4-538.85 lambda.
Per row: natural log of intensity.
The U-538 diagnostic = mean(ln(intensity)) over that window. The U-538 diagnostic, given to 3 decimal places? 2.293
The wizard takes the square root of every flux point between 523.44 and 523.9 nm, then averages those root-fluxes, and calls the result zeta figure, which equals 3.16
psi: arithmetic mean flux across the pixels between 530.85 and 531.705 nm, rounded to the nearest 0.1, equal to 9.9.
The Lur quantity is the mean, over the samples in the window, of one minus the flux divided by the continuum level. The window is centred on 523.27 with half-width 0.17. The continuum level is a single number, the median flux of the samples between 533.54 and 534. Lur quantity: 0.04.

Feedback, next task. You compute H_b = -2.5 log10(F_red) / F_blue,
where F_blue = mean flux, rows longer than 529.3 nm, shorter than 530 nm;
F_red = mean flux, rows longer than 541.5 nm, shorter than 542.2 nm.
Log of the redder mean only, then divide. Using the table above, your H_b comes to -0.266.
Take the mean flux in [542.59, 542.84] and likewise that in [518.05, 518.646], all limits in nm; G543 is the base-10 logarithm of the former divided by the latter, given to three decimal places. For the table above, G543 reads 0.134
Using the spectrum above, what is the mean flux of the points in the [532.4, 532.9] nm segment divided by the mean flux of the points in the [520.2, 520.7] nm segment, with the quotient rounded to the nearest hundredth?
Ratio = 0.97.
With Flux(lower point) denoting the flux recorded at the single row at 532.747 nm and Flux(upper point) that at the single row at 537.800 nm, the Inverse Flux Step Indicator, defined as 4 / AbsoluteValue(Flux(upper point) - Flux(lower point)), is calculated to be 2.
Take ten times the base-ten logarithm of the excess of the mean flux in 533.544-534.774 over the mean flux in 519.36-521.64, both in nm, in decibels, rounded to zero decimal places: -11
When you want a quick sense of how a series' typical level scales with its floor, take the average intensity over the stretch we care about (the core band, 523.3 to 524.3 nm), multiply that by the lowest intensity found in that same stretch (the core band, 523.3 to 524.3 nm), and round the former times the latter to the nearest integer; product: 91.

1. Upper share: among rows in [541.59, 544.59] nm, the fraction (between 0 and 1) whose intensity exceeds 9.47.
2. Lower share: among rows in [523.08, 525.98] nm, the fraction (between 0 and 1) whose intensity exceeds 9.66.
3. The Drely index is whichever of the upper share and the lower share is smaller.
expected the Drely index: 0.58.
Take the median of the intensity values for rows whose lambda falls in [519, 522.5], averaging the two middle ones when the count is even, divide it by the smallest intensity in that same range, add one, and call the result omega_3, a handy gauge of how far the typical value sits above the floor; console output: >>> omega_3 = 2.14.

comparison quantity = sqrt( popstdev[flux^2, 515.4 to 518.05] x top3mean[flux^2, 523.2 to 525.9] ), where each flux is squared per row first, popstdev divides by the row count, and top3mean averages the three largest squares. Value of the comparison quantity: 48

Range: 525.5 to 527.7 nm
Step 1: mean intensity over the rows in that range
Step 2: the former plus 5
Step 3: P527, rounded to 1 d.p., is 14.1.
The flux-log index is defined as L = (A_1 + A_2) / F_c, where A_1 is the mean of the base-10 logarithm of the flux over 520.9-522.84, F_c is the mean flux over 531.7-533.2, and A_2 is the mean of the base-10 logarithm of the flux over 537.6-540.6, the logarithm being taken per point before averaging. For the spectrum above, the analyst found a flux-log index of 0.208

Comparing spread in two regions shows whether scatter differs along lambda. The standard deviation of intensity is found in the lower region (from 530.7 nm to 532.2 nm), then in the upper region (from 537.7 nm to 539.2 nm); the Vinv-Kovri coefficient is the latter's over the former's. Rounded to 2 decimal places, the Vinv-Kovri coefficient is 0.95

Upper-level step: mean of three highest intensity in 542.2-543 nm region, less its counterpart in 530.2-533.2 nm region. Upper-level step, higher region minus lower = -0.5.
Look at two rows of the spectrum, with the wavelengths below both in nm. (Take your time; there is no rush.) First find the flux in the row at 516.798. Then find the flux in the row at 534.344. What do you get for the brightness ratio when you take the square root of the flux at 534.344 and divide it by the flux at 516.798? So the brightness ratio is 0.454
